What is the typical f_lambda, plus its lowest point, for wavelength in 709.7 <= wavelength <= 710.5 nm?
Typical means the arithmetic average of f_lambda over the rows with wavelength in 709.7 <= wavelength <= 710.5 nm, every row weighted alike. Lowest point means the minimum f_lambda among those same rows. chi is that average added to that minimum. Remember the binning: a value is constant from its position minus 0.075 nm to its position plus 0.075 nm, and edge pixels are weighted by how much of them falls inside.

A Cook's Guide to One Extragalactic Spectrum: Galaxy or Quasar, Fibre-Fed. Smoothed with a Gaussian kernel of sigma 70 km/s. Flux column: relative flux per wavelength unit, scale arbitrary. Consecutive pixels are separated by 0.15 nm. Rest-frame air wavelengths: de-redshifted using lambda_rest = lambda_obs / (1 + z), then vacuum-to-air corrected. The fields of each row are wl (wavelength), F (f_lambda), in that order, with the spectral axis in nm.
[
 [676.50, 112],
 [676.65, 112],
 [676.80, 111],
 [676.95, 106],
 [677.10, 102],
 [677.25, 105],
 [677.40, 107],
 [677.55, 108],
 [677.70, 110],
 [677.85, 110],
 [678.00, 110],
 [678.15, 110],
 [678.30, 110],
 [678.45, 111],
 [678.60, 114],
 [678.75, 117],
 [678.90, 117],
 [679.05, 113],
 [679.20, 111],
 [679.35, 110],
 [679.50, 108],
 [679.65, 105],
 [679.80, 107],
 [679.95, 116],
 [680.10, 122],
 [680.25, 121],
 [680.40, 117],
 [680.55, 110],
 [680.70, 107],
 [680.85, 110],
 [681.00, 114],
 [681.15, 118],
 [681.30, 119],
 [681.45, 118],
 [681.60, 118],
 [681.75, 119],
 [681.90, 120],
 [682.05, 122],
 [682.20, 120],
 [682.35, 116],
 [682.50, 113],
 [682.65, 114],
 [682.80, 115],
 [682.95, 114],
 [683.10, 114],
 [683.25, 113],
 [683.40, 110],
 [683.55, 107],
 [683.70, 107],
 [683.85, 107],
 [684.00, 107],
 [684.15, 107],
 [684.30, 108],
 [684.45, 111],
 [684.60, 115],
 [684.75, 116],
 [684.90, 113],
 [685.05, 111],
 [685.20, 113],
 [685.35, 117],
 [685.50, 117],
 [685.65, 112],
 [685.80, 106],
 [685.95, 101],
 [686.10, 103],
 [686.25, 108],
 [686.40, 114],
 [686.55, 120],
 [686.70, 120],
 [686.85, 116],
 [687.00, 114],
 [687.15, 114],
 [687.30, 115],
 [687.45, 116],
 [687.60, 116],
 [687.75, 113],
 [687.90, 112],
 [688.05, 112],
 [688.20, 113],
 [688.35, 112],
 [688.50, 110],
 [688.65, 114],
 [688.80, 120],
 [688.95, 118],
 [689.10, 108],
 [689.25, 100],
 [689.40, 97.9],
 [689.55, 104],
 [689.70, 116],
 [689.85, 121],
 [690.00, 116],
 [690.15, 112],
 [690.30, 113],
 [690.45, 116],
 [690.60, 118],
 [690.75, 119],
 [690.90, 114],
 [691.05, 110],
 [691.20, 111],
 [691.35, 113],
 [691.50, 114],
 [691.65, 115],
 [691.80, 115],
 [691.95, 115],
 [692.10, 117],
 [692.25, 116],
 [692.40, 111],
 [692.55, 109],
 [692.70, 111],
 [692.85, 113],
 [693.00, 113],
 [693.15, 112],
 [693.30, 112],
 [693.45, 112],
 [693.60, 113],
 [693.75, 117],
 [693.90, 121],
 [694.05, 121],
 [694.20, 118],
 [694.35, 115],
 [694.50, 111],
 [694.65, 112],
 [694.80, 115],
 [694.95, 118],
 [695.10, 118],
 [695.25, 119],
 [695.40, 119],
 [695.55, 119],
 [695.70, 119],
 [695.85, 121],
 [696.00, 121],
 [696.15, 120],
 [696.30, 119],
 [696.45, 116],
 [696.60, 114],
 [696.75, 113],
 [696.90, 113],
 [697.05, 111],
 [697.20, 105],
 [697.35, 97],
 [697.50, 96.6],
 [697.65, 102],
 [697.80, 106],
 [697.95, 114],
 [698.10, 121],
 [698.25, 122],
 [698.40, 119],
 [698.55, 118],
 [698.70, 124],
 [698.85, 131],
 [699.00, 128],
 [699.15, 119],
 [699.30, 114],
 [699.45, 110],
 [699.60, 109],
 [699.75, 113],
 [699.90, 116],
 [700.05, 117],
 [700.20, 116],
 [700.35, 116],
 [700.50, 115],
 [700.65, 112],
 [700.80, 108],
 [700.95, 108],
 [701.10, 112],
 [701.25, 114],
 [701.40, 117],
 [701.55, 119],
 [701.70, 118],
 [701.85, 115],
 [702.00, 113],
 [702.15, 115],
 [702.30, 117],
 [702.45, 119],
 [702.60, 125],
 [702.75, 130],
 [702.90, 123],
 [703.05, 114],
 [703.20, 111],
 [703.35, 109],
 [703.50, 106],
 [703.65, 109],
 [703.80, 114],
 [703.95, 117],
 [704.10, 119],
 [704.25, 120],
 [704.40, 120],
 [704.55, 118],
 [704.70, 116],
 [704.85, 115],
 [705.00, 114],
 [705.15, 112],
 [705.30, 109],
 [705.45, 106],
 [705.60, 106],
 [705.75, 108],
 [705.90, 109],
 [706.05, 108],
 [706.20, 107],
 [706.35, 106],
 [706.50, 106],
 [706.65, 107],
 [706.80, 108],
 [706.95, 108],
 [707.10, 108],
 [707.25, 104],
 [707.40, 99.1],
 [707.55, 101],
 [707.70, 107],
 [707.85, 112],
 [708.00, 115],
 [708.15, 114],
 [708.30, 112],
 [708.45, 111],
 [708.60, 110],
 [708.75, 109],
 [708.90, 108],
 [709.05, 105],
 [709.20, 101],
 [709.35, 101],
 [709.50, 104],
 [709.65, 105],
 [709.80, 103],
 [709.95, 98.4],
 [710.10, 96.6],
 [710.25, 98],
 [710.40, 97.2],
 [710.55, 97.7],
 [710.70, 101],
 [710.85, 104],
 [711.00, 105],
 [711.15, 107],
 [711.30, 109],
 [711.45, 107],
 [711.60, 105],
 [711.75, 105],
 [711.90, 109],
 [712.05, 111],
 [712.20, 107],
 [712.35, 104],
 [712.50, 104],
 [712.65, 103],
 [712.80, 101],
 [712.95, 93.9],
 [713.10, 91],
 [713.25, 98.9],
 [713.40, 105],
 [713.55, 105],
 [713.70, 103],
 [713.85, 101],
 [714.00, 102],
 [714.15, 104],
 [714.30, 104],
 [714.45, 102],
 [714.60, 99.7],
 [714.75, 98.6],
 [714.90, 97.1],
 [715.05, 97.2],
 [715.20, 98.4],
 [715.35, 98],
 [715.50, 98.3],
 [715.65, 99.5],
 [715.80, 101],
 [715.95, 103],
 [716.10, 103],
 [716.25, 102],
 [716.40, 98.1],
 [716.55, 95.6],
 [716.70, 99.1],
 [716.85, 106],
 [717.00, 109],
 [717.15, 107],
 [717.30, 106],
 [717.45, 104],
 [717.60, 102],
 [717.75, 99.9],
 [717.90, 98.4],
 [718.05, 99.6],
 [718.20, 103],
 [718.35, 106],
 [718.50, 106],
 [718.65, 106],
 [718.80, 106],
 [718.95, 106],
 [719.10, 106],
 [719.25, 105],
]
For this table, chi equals 195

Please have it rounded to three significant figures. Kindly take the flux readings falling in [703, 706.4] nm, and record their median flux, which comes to 111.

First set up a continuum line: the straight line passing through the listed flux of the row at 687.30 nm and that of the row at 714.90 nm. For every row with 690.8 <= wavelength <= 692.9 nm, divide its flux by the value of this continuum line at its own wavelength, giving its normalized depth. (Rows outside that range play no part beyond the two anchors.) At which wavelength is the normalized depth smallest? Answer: 692.55 nm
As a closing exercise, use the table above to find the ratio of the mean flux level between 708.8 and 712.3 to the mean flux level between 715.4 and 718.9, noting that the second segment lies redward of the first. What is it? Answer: 1.01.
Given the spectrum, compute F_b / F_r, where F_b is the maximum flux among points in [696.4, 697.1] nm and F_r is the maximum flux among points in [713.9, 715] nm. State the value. 1.12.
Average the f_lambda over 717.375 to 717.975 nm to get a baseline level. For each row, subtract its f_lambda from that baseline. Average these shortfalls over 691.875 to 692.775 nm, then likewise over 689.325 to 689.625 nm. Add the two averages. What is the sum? -12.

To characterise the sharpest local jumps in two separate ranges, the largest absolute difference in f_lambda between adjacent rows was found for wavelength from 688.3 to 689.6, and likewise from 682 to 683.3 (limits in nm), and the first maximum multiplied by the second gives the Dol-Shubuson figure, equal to 40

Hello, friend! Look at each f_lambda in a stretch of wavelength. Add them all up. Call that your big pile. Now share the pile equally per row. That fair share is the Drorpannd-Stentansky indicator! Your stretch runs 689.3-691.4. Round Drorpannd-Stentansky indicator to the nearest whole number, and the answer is 113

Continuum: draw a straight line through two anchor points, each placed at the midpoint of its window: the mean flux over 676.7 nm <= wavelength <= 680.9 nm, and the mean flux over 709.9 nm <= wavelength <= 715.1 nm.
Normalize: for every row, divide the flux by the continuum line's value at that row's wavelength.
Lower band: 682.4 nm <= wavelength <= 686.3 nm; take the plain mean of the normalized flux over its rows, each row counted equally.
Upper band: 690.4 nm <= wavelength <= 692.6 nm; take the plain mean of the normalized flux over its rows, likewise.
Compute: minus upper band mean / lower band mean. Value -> -1.049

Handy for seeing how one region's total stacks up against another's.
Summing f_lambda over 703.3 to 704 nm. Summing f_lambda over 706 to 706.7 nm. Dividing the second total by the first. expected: 0.96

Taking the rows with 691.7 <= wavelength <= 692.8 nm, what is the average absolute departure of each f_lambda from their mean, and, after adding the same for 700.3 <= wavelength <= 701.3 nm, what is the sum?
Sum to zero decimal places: 5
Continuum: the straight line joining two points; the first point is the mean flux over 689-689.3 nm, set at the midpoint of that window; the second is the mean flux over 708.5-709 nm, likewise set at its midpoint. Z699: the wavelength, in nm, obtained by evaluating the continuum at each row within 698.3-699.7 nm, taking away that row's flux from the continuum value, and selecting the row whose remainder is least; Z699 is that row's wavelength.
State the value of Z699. 698.85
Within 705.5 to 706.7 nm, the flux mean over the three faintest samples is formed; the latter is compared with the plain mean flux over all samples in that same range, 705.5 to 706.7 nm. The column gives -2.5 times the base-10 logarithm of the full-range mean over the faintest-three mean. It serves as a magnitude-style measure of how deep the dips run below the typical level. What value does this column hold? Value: -0.011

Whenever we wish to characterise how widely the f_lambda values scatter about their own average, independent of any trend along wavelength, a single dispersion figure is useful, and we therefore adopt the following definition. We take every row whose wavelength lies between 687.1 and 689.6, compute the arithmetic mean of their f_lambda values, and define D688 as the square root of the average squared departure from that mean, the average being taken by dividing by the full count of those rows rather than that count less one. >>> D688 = 5.8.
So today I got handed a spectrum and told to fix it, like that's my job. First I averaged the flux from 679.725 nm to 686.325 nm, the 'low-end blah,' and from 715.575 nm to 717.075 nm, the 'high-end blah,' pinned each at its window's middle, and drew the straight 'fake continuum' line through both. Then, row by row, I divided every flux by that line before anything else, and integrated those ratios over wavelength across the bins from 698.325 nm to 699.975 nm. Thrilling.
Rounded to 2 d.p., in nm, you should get 1.82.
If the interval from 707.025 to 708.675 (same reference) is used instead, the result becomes 1.71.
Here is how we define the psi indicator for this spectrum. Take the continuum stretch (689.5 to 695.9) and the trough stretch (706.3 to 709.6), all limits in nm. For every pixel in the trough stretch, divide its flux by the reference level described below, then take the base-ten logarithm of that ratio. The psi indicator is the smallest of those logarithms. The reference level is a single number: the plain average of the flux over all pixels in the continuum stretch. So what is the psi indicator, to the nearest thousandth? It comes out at -0.065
